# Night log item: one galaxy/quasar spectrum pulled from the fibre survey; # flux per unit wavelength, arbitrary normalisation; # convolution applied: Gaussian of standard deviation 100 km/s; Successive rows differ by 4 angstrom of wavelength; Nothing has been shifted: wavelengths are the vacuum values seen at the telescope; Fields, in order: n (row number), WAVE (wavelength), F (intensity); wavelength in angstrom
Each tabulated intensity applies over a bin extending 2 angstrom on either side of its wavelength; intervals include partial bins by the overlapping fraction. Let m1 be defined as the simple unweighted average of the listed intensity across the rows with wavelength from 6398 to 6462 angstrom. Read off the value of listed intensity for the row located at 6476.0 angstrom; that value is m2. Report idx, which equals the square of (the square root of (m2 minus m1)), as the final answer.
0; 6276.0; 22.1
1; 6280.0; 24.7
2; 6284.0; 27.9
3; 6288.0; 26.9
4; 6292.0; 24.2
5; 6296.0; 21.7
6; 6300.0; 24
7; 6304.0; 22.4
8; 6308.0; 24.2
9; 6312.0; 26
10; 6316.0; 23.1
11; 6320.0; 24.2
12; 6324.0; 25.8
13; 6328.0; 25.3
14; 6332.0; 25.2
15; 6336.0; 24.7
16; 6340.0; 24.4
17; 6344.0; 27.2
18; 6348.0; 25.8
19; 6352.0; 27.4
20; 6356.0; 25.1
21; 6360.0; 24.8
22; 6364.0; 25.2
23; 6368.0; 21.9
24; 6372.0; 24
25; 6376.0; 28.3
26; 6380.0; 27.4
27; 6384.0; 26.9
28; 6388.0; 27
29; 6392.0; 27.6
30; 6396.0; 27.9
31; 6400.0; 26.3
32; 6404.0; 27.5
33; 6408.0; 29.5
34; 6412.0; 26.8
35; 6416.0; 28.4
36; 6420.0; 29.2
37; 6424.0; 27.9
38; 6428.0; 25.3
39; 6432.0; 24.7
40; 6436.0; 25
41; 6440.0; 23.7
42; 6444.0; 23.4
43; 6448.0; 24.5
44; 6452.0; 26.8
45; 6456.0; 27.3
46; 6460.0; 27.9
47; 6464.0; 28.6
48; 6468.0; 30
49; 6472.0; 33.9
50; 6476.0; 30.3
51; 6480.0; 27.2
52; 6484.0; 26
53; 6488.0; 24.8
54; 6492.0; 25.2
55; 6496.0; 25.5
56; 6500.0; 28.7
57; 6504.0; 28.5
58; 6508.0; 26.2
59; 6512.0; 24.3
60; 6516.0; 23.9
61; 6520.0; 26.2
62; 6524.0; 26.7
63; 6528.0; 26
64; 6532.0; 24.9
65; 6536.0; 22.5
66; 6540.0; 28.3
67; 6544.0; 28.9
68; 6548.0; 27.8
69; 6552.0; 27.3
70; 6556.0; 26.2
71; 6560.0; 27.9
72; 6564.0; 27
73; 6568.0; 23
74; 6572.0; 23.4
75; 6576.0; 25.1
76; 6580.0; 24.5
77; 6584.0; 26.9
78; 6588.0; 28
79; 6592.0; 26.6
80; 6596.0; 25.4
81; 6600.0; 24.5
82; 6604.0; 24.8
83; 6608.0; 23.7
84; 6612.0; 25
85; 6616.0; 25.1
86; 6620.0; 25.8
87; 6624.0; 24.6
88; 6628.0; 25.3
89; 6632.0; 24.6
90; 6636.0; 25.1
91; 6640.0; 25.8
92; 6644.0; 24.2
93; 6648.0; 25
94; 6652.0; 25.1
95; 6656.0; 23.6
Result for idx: 3.8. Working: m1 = 26.5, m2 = 30.3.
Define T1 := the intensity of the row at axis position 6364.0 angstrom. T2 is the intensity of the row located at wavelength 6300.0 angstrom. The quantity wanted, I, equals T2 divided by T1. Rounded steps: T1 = 25.2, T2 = 24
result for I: 0.95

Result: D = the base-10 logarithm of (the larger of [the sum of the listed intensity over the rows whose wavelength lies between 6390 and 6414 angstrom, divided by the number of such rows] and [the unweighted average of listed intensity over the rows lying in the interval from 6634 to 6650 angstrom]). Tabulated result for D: 1.44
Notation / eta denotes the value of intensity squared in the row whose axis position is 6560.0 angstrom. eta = 778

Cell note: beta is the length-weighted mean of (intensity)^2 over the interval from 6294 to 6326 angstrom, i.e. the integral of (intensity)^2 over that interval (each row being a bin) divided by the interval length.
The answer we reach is 574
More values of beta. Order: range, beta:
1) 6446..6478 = 828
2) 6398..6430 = 764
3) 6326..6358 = 658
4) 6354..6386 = 651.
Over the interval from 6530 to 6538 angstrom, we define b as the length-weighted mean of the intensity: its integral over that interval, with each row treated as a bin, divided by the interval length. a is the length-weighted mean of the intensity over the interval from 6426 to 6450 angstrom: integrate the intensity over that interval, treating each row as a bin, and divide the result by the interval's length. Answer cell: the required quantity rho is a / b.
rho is 1.03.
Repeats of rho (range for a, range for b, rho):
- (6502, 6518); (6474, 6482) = 0.89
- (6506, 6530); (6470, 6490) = 0.90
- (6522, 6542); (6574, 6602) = 0.99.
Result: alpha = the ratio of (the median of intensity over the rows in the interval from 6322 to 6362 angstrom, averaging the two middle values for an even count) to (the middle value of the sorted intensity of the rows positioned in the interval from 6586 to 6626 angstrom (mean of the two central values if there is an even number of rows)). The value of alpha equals 1.01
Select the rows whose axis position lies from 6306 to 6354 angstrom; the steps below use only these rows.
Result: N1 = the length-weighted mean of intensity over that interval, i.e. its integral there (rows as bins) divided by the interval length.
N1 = 25.3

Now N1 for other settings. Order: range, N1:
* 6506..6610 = 25.8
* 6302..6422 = 26.0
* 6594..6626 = 24.9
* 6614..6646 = 25.1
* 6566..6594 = 25.4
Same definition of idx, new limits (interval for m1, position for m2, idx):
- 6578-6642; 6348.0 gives 0.4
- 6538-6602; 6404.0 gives 1.2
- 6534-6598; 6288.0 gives 0.7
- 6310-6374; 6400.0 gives 1.3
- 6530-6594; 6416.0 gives 2.3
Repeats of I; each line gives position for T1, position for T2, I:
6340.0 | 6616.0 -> 1.03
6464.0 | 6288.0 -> 0.94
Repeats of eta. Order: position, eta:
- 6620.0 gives 666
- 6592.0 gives 708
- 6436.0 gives 625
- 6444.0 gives 548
